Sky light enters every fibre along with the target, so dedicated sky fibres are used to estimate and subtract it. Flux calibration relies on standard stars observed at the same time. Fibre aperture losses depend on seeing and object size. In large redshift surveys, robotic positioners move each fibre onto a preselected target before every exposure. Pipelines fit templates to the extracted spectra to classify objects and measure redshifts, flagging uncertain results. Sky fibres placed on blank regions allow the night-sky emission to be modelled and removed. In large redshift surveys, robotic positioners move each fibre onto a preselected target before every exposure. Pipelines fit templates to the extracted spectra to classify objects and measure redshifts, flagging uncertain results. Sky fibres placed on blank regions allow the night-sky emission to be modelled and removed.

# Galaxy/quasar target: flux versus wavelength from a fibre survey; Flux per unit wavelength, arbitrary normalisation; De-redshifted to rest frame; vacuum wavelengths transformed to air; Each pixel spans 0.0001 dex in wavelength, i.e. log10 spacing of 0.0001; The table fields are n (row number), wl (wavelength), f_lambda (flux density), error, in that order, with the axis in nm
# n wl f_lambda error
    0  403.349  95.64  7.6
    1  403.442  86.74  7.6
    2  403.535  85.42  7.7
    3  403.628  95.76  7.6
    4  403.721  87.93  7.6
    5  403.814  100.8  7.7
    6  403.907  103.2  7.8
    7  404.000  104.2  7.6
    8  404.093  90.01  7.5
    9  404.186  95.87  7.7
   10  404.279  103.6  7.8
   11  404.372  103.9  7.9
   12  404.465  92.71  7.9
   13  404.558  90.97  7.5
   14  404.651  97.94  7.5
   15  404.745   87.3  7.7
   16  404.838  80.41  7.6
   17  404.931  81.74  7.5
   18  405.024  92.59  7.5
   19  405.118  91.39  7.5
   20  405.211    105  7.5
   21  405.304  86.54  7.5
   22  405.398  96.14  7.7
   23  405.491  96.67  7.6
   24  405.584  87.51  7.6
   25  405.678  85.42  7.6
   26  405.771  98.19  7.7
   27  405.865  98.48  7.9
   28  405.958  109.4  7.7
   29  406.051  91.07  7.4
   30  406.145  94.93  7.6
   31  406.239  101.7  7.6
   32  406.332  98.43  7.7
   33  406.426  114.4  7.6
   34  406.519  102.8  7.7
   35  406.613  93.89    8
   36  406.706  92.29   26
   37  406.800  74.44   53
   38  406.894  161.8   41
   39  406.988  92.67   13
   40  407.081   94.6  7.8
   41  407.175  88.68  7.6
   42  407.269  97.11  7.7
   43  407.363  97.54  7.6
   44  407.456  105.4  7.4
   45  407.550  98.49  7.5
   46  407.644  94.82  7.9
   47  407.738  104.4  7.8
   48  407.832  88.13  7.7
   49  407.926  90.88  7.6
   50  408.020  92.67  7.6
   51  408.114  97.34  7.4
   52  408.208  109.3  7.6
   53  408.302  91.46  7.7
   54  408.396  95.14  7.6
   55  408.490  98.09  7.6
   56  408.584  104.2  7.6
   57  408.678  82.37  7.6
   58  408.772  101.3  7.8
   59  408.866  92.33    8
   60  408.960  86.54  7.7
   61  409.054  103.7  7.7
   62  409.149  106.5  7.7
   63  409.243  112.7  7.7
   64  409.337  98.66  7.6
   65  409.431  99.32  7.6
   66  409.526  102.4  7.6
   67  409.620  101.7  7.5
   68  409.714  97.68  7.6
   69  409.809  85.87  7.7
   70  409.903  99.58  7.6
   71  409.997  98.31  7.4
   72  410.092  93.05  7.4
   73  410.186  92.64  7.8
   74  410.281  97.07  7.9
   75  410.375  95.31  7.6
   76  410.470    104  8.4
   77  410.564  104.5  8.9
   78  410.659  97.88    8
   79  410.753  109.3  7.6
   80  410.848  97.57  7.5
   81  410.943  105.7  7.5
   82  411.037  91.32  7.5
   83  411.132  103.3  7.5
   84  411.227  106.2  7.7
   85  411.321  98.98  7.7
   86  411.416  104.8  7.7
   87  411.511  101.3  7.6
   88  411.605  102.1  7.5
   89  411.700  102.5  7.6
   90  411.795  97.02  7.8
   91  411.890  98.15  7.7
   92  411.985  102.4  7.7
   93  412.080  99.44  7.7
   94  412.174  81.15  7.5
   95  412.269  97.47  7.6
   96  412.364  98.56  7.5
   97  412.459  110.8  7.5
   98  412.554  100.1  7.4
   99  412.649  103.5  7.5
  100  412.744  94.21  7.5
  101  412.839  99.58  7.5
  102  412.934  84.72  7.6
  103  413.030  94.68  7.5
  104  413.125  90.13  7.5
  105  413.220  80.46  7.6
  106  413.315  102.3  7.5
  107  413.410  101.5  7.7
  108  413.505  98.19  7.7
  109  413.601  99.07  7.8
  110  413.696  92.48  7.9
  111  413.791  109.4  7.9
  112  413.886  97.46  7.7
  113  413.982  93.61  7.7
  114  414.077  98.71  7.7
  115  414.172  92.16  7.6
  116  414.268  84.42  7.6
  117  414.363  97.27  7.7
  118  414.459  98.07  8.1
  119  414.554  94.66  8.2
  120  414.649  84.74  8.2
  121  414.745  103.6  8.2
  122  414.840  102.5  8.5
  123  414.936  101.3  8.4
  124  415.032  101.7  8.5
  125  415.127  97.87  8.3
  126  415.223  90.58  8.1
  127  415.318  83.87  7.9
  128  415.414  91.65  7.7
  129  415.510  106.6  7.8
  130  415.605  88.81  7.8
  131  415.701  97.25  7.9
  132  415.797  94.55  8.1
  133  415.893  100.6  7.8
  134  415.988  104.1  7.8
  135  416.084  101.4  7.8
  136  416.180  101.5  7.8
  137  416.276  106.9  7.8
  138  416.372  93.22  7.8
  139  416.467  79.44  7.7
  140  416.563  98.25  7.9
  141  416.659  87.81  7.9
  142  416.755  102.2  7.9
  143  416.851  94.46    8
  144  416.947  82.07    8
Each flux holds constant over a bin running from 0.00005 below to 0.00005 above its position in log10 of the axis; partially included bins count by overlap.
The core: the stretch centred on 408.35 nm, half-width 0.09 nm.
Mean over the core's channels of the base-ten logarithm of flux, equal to 1.97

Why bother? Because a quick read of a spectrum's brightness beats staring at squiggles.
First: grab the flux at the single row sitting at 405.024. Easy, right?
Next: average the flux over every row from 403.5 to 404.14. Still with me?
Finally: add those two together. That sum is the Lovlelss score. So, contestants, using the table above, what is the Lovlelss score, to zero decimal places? 188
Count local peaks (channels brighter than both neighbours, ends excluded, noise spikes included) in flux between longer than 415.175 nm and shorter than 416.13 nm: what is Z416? 3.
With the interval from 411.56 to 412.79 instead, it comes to 4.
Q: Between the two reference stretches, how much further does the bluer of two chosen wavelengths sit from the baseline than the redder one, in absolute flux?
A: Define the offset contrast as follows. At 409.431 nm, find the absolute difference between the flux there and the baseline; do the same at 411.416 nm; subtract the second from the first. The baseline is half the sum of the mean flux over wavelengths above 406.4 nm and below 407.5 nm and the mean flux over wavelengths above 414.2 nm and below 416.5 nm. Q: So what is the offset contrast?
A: -5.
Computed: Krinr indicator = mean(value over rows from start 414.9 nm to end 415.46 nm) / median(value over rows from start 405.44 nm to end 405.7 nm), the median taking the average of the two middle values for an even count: 1.08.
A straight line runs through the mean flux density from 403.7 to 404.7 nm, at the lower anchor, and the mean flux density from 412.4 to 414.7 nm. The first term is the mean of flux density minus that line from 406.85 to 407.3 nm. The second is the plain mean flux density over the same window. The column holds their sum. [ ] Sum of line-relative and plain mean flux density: 117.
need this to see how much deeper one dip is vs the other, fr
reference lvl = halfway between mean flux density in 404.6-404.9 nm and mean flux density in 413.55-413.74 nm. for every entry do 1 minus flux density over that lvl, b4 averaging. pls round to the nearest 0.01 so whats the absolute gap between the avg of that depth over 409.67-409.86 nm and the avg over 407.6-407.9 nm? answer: 0.04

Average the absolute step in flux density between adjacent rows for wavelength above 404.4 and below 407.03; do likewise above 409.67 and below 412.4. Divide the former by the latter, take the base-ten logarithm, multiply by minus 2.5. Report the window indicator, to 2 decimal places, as -0.78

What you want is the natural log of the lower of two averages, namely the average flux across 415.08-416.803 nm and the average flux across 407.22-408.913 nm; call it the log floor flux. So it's 4.56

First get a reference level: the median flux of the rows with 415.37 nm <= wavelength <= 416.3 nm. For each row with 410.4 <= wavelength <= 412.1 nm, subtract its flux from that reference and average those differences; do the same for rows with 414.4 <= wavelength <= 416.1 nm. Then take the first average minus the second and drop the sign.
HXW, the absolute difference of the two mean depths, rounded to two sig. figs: 4.6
